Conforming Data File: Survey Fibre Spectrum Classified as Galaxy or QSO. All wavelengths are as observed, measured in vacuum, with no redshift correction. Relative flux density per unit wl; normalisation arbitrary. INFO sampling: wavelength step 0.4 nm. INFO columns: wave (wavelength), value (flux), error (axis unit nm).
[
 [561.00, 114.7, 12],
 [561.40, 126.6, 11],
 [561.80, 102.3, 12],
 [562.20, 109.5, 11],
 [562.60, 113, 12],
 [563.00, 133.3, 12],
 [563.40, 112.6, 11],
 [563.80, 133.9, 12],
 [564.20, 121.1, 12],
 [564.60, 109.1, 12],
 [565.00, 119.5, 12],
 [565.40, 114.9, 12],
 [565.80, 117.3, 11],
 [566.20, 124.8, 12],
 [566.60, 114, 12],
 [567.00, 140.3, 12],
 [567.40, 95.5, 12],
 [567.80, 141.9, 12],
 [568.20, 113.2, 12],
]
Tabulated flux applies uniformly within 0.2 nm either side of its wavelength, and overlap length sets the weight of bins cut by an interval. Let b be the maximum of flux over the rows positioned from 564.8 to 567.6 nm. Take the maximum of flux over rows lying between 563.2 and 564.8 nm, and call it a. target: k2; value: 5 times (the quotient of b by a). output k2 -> 5.2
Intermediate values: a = 133.9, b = 140.3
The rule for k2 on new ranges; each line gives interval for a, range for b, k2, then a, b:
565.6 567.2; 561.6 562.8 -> 4.0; 140.3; 113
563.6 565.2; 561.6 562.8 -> 4.2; 133.9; 113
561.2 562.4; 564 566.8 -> 4.9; 126.6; 124.8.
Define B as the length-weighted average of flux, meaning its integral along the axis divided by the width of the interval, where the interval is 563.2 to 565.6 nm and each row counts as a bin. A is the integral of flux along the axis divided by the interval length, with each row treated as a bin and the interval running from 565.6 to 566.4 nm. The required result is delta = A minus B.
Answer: 3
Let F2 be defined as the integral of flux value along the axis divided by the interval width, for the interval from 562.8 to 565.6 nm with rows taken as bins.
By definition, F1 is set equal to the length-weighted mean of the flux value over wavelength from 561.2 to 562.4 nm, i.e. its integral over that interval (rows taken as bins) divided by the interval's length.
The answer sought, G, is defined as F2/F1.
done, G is 1.07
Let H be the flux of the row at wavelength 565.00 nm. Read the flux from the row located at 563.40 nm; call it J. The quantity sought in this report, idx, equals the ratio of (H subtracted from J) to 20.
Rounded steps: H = 119.5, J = 112.6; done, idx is -0.3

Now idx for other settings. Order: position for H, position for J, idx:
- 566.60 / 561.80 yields -0.6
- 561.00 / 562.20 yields -0.3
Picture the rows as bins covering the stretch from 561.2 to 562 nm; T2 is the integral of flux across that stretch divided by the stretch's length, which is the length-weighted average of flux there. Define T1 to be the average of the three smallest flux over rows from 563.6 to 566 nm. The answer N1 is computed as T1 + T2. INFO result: 228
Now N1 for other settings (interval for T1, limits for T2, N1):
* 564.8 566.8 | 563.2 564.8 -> 235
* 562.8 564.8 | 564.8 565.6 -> 231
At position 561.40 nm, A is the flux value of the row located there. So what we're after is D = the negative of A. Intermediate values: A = 126.6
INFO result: -127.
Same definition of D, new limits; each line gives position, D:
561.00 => -115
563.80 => -134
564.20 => -121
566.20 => -125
